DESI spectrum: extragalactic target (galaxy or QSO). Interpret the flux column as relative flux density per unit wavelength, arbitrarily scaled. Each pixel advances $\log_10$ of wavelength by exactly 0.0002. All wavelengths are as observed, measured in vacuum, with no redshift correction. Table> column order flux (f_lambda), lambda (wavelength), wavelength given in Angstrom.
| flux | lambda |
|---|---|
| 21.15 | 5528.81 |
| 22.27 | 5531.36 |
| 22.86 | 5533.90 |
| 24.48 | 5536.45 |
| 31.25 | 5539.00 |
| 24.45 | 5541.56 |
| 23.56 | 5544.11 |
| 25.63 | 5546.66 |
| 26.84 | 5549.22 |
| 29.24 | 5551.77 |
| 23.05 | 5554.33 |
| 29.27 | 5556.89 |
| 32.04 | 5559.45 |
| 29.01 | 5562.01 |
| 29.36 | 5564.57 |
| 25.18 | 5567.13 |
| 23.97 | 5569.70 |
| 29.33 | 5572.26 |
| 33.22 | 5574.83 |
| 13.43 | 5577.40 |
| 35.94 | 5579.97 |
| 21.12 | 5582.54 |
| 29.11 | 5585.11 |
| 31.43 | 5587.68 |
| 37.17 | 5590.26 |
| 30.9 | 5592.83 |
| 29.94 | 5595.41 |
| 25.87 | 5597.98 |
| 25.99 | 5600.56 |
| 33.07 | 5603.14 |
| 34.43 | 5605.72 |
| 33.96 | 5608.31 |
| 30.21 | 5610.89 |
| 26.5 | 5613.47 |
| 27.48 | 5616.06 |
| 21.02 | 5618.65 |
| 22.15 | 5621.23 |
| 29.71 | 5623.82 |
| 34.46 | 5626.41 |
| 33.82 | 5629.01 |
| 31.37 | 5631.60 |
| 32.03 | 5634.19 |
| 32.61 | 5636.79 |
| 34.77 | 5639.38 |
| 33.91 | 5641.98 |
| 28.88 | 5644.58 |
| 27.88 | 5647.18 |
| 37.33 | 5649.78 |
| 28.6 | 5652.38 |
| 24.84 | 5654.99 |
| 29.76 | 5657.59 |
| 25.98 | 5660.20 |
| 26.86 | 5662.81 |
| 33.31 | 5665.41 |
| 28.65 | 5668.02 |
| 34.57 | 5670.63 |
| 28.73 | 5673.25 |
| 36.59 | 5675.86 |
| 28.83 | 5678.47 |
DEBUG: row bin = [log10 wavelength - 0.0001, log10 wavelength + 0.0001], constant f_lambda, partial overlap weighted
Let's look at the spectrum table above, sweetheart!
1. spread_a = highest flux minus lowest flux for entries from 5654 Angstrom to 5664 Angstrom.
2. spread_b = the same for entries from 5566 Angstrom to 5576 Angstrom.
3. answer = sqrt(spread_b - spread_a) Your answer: 2.1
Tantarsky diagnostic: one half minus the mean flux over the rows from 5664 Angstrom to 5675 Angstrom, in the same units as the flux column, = -31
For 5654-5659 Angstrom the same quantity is -27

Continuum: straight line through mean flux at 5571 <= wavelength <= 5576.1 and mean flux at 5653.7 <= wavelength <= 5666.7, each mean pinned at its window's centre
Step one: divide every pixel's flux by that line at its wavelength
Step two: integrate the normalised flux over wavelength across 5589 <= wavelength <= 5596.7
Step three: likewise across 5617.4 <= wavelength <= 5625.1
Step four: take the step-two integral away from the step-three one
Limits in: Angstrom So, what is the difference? -1.9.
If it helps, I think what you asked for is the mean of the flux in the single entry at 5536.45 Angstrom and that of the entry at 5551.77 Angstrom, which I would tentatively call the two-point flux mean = 26.9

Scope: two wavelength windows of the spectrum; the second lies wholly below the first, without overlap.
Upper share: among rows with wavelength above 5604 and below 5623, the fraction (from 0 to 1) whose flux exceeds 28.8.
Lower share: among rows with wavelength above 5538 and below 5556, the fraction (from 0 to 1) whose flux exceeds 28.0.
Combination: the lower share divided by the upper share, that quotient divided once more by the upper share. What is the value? 1.6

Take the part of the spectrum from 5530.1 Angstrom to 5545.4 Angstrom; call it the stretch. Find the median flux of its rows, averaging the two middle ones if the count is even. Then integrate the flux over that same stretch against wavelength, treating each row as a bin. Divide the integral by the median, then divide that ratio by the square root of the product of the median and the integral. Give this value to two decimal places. 0.17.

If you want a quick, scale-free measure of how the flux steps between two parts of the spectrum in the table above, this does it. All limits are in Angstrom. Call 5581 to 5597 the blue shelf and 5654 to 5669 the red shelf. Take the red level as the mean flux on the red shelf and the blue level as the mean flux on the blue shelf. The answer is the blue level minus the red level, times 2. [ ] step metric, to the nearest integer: 3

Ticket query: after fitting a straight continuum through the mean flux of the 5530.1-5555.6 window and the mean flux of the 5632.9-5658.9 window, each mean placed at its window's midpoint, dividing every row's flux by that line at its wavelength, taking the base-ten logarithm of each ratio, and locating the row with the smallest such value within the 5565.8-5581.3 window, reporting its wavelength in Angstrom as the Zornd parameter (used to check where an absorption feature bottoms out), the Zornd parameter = 5577.40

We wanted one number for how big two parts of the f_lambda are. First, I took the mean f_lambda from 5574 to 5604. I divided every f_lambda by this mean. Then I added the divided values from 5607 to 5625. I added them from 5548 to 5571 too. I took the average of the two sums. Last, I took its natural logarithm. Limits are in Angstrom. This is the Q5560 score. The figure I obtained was 2.03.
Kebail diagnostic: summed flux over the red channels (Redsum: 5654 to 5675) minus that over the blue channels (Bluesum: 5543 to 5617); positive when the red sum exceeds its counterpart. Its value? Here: -594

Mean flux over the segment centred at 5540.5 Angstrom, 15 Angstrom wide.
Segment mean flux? 25.4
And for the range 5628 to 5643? 33.1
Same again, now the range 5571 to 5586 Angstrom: 27.0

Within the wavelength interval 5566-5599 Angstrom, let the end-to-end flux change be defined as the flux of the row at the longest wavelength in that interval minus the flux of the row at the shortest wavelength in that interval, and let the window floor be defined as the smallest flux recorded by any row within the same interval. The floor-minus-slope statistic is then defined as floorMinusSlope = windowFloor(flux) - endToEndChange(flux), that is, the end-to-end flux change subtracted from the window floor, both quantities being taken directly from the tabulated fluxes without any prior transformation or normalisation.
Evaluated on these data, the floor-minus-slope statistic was 12.7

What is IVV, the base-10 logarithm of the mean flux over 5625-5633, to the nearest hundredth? 1.52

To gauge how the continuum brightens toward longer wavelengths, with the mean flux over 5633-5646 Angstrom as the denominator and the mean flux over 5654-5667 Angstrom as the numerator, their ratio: 0.87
